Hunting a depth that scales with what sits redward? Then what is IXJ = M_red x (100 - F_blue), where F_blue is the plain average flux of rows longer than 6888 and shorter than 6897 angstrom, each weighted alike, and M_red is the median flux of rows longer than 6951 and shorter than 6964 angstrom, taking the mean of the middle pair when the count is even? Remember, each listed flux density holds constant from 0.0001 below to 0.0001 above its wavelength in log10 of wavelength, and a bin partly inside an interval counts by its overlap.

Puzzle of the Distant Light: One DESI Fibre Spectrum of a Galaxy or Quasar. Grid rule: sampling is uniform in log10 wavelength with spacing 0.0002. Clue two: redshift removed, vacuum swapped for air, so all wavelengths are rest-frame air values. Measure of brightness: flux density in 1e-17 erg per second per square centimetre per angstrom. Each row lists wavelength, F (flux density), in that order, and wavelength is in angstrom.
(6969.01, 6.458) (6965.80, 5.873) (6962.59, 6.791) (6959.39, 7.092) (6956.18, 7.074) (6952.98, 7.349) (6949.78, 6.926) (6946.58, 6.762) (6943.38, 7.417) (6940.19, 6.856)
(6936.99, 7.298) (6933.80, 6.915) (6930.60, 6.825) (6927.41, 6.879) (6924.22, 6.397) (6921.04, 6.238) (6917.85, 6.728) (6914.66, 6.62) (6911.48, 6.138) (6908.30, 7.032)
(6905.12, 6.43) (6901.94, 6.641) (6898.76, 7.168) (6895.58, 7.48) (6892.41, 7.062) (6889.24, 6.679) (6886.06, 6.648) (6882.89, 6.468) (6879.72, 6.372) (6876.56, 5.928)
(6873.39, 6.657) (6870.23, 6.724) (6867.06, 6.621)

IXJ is 658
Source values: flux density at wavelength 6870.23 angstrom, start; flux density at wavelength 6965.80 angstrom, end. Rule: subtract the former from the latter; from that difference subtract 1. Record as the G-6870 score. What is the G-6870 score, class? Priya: -1.9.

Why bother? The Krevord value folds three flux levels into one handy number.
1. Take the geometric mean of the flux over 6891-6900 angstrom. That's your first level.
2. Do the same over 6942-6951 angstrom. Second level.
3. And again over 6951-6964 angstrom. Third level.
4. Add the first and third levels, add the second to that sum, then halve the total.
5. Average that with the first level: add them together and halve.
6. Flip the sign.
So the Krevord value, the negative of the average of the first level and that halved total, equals -8.95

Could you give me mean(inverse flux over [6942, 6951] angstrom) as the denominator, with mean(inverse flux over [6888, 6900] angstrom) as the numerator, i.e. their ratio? 0.99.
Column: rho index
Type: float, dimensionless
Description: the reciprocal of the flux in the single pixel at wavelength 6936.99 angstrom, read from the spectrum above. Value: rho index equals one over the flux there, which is 0.137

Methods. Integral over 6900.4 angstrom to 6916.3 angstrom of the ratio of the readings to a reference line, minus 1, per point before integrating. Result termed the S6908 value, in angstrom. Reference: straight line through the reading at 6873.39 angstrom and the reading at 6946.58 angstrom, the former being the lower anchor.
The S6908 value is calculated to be -0.3 angstrom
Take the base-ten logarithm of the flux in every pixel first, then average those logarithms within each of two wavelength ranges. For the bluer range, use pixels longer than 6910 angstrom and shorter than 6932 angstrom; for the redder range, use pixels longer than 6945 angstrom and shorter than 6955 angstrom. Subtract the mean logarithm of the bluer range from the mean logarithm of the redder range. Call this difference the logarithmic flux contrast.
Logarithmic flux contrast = 0.030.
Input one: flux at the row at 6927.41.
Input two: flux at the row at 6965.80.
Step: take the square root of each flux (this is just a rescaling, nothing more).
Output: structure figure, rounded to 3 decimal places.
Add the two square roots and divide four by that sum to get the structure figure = 0.793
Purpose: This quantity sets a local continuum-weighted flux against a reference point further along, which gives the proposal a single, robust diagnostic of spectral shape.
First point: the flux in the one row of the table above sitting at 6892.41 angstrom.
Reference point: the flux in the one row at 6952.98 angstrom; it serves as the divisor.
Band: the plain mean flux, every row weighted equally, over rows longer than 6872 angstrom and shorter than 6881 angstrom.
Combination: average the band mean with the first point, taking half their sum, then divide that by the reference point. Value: 0.910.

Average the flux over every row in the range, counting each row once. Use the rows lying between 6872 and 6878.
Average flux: 6.3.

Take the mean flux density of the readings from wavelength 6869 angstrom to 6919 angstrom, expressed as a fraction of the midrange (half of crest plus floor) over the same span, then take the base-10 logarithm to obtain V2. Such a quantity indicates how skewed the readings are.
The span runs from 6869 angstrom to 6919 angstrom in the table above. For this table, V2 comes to -0.0020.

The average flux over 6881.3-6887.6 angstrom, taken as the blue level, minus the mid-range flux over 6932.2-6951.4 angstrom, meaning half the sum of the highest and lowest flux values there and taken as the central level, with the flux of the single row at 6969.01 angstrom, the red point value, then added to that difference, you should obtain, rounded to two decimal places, 5.93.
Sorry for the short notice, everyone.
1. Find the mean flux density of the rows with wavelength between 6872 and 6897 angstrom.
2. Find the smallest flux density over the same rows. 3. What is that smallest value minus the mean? -0.73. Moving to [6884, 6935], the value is -0.60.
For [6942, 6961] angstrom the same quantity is -0.34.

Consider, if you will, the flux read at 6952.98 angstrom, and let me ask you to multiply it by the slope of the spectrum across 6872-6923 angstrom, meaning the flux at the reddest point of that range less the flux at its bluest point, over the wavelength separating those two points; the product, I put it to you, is -0.06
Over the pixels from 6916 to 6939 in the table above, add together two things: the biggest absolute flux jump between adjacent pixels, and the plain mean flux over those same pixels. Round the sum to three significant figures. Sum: 7.24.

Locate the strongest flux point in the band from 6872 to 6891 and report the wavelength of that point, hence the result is 6889.24 angstrom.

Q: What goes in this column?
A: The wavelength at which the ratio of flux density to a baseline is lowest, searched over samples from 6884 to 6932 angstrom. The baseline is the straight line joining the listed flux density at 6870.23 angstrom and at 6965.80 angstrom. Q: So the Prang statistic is 6911.48 angstrom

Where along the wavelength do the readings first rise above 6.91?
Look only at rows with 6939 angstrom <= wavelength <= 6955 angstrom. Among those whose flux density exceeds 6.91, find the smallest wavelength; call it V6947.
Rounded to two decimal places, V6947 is 6943.38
